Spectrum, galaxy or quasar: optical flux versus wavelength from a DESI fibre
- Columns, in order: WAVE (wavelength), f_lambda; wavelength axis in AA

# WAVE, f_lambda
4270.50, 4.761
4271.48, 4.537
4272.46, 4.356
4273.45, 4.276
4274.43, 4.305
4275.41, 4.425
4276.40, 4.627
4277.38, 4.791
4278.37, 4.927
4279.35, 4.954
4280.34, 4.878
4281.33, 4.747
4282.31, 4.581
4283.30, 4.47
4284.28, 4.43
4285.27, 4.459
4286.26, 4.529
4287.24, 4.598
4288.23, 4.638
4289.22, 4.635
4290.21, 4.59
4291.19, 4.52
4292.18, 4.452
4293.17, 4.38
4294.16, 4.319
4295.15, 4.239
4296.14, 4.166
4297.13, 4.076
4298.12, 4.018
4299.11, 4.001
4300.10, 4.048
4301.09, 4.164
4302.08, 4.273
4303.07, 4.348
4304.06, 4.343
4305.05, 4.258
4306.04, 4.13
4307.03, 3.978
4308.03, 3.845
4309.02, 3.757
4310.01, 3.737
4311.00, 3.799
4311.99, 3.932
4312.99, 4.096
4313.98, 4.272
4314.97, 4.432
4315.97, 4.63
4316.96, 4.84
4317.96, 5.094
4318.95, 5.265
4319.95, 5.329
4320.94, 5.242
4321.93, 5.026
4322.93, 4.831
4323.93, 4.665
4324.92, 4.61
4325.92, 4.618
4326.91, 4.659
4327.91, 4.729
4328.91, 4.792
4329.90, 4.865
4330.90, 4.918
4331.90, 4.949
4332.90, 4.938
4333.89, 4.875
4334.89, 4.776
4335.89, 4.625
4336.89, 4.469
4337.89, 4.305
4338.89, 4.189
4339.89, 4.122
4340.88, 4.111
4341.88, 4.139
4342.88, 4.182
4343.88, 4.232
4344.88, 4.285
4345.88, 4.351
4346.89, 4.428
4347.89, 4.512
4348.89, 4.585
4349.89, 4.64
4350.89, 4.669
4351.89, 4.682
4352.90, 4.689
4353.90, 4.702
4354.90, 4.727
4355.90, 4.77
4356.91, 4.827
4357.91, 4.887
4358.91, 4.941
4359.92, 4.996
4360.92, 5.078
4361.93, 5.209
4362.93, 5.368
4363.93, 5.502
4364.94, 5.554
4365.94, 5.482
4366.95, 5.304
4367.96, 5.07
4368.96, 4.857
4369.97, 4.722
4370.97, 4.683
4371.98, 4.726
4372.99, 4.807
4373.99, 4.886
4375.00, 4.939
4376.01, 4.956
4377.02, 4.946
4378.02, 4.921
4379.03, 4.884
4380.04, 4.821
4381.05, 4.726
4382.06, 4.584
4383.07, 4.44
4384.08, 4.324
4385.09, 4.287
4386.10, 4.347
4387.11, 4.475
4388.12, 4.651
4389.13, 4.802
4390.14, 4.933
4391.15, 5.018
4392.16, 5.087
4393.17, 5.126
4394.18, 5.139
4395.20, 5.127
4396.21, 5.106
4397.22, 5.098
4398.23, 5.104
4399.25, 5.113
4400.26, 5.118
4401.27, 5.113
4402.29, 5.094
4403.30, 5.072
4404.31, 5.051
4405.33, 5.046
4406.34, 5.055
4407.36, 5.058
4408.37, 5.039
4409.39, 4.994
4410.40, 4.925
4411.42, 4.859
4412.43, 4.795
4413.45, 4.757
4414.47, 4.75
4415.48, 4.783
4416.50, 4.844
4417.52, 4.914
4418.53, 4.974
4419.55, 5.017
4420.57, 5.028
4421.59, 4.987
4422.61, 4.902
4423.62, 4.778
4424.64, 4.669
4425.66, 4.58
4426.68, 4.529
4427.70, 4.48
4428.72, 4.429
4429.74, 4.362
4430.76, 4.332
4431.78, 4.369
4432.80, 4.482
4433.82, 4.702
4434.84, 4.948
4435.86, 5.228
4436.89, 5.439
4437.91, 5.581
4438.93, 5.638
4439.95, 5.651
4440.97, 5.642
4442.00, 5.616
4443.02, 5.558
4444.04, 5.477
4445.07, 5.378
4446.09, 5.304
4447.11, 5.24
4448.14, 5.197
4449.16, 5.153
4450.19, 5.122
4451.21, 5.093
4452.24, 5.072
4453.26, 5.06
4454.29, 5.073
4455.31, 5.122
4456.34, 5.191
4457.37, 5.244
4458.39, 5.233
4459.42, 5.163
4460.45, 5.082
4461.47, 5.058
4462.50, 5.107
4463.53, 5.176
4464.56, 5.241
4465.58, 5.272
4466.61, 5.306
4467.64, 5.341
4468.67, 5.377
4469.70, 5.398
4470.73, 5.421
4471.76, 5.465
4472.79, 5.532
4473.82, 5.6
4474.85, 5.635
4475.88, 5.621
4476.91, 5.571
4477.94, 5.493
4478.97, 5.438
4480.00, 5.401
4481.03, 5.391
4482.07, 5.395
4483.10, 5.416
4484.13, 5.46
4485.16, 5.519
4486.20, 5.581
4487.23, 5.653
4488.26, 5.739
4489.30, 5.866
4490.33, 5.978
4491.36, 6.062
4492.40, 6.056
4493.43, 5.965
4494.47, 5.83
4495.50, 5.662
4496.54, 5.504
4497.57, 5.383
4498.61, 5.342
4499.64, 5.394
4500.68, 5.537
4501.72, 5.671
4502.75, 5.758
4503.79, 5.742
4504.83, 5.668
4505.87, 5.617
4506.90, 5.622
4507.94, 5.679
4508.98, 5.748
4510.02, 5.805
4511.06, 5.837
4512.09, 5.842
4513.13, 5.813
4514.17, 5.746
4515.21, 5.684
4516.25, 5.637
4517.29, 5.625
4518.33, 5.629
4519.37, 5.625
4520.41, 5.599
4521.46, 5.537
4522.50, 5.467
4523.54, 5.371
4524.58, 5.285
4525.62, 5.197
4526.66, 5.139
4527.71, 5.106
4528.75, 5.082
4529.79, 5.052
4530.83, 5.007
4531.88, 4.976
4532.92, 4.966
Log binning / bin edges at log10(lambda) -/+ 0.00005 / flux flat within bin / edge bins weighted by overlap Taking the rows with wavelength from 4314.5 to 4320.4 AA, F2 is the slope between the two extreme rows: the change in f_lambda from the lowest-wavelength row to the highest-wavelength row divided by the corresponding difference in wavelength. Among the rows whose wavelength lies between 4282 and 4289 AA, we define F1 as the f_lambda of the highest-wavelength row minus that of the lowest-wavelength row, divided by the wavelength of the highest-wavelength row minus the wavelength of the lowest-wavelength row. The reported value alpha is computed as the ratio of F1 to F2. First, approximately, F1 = 0.01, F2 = 0.18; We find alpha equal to 0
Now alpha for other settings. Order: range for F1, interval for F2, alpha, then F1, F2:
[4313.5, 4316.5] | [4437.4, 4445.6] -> -6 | 0.18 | -0.03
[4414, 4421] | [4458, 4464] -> -4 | 0.05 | -0.01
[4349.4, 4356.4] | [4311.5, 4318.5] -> 0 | 0.02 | 0.19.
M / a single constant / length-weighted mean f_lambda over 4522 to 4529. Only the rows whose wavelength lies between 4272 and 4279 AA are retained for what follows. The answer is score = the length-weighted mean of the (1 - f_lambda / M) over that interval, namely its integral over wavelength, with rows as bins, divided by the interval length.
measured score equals 0.13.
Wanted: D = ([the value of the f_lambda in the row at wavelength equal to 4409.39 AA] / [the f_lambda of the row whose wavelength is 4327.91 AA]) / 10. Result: 0.106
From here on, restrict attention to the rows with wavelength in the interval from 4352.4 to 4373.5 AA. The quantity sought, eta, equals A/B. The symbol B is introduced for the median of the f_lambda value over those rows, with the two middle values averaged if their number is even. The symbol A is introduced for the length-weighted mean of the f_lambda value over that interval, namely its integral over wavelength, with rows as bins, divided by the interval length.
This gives 1.02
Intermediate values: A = 5.00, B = 4.89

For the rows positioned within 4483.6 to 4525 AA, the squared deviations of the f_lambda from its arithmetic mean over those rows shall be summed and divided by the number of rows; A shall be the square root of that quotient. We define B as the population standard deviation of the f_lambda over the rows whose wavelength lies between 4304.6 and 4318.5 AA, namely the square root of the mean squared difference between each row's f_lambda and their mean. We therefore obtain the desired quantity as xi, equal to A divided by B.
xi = 0.5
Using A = 0.19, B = 0.404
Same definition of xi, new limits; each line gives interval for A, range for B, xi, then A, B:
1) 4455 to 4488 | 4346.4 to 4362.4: 0.8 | 0.17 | 0.202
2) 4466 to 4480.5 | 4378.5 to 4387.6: 0.5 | 0.10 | 0.210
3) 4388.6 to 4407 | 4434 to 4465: 0.4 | 0.08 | 0.205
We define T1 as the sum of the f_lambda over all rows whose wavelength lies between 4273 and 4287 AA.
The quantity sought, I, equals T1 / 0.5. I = 129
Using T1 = 64.4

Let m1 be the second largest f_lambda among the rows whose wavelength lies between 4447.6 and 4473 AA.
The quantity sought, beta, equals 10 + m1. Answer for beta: 15.5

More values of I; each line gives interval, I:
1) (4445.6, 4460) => 145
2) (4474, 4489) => 155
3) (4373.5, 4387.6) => 131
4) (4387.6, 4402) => 141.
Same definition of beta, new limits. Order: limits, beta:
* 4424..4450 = 15.6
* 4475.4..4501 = 16.1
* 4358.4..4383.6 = 15.5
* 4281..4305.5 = 14.6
